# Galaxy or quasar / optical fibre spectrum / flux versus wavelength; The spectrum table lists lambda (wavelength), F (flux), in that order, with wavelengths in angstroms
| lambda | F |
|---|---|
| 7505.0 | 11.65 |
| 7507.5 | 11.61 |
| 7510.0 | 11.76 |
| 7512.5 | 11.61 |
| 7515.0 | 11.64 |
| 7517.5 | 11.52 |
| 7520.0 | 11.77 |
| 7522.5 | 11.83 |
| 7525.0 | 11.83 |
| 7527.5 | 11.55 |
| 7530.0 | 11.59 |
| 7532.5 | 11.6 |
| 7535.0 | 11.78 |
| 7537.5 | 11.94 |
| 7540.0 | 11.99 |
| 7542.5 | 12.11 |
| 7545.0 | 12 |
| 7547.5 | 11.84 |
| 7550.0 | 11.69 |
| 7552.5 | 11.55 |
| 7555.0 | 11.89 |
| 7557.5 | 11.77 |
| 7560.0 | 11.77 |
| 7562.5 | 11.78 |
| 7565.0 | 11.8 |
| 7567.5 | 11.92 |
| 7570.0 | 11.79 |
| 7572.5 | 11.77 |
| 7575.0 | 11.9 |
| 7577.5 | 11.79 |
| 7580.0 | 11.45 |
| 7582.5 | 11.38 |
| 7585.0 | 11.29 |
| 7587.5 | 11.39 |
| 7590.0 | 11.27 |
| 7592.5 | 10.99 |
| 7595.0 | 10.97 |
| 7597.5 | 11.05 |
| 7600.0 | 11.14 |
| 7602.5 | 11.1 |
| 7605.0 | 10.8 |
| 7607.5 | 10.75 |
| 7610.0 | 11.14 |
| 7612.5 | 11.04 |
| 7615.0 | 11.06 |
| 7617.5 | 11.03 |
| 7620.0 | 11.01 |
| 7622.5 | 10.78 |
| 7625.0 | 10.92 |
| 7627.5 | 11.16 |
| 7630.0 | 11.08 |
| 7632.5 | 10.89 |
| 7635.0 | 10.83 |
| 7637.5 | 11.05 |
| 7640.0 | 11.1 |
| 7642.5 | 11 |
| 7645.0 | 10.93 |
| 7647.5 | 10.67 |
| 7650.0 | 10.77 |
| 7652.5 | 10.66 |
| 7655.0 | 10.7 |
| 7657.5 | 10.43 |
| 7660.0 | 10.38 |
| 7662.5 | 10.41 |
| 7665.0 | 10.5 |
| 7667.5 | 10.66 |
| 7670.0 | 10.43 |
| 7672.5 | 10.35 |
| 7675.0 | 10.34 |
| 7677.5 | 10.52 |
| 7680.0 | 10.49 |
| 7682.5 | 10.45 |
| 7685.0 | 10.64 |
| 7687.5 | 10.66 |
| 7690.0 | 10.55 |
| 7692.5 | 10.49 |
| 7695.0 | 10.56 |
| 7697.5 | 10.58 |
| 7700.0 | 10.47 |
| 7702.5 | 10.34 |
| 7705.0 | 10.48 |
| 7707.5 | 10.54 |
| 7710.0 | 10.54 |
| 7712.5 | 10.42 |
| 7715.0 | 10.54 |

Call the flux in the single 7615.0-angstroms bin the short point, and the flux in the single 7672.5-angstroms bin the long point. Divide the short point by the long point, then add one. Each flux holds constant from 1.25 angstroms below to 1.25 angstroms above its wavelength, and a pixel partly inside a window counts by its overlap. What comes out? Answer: 2.07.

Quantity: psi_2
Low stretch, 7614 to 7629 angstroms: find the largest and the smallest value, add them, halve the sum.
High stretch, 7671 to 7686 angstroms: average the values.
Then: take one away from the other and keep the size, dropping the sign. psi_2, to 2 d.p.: 0.51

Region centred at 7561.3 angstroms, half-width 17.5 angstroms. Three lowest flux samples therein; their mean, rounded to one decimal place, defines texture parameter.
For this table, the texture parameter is 11.7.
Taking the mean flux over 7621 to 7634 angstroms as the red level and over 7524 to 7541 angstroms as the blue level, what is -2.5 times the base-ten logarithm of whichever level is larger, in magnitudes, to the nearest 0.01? -2.68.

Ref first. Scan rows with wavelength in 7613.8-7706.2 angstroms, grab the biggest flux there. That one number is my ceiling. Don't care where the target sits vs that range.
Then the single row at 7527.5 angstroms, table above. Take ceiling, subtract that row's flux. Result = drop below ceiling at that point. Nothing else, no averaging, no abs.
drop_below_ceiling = -0.4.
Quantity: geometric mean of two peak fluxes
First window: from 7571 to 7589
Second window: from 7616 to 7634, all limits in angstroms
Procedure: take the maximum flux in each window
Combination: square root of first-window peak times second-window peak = 11.5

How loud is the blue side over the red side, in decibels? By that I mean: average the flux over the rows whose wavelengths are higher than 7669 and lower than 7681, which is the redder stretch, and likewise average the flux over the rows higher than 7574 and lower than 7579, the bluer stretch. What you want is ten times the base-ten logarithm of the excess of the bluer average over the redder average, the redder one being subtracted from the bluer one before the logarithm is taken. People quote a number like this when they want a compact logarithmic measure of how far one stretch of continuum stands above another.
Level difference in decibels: 1.5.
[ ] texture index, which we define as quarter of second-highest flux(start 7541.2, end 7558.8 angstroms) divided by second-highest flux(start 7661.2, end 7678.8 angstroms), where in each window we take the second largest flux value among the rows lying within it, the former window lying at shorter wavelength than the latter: 0.29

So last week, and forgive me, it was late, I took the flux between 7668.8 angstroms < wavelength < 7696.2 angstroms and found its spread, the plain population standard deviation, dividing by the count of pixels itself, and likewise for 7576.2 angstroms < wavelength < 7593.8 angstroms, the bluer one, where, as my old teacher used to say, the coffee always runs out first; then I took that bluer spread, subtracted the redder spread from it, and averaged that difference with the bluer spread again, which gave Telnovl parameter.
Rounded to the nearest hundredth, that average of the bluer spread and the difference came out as 0.17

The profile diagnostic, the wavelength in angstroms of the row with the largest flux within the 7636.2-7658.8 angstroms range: 7640.0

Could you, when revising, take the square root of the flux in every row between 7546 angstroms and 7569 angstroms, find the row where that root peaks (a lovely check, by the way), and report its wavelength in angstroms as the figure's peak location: 7567.5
